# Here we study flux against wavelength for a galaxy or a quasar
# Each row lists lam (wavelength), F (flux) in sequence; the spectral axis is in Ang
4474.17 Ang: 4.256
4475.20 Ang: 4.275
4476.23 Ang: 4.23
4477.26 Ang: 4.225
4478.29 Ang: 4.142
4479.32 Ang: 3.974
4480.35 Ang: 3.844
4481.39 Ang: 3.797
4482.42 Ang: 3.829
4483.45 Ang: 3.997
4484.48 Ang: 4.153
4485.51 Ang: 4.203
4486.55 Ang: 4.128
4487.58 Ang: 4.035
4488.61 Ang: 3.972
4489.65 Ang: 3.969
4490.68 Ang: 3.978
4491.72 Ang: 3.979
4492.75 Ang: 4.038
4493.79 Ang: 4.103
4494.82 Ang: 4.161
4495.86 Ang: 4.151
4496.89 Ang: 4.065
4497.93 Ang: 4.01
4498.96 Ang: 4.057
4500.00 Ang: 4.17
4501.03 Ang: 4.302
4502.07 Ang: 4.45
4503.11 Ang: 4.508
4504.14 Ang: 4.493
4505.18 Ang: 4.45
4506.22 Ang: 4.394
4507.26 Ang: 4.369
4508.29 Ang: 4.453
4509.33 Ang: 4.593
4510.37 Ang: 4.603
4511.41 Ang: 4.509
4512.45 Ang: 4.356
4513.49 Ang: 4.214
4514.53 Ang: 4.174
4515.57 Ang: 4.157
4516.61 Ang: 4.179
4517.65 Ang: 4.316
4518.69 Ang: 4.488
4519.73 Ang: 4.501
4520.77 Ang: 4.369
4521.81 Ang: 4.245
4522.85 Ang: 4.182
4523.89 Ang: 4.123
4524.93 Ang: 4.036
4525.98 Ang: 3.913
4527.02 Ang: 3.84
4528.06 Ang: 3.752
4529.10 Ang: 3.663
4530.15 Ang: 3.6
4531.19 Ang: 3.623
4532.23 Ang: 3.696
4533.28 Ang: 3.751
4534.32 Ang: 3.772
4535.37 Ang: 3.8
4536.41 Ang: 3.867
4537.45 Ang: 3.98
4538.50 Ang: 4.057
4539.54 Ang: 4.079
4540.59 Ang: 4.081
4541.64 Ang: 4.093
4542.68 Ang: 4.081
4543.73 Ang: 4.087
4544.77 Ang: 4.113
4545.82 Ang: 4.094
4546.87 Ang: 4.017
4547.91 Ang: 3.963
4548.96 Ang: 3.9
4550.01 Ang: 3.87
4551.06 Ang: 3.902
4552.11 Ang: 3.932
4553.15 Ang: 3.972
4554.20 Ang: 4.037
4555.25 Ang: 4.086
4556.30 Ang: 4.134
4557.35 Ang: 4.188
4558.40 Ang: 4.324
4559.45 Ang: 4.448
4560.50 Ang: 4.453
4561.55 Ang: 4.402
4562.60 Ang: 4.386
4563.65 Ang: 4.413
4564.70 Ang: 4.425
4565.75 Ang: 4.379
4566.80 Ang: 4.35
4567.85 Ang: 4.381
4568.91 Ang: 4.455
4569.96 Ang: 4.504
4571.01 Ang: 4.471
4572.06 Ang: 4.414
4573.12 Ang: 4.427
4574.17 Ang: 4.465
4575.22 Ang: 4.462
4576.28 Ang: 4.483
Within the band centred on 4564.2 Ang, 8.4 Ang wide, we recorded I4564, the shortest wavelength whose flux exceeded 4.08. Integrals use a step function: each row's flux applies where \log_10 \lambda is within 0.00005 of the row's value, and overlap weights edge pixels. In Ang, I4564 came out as 4560.50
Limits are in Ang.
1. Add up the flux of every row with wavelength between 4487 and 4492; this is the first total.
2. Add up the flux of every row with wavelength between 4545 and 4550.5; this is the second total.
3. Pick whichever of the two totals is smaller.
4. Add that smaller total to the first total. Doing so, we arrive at 39.8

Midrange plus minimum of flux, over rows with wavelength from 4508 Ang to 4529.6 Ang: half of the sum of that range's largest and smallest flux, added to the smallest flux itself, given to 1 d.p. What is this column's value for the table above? 7.8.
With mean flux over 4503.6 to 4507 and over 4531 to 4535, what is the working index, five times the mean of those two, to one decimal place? 20.4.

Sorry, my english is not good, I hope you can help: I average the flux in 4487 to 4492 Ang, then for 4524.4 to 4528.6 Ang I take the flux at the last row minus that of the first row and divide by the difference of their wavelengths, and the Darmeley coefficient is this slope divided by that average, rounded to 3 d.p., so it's -0.023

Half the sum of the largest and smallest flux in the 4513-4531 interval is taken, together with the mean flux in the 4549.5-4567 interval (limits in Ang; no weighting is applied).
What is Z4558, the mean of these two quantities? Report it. 4.13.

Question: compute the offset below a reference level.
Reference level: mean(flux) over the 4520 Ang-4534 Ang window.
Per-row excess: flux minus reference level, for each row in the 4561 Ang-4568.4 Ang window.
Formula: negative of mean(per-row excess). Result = -0.5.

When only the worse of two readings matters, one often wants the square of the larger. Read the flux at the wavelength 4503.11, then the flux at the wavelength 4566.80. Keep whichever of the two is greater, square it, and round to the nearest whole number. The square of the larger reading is 20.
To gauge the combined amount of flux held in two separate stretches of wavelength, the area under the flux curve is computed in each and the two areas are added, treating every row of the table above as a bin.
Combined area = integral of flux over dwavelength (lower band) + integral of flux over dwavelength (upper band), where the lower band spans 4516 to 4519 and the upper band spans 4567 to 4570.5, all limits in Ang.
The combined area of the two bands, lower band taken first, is 28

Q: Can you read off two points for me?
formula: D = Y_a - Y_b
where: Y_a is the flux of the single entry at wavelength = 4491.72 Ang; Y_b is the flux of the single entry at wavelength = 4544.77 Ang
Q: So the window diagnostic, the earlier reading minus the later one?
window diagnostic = -0.13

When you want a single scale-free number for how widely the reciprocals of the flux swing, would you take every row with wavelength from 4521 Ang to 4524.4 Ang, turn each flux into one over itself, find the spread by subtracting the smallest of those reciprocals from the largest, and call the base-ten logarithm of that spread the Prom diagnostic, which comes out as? -2.2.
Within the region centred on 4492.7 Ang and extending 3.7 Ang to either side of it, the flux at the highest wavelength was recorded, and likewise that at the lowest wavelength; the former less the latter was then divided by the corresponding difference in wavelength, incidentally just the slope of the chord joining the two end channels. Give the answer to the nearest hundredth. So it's 0.03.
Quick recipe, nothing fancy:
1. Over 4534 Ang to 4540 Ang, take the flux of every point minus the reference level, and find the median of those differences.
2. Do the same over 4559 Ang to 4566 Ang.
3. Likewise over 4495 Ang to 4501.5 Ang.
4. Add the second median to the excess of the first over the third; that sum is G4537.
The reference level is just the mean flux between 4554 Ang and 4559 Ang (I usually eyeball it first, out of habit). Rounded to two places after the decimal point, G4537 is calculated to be 0.07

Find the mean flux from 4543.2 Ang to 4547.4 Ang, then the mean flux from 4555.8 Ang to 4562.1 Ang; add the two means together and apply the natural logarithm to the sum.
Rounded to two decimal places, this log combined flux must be 2.13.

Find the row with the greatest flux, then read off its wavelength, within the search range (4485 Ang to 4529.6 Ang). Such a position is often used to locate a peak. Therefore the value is 4510.37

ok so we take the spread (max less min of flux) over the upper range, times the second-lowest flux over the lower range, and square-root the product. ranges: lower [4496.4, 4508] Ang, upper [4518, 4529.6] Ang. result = 1.84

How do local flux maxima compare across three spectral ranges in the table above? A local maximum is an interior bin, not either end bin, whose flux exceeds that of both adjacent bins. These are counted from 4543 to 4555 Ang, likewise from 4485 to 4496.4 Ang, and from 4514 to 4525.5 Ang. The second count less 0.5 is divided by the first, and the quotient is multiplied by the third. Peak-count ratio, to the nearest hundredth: 0.50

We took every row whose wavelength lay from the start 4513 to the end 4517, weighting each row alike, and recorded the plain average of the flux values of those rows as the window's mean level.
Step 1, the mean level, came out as 4.18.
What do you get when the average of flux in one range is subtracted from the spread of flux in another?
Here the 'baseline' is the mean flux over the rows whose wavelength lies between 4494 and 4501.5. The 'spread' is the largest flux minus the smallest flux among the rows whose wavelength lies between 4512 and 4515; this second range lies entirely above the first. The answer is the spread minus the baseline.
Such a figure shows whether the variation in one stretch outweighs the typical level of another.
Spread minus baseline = -3.95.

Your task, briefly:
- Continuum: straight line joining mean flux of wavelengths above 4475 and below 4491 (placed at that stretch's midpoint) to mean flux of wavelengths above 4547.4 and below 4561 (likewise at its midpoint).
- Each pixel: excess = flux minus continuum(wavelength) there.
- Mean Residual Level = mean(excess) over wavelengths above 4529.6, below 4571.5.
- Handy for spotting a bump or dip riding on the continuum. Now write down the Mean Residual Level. 0.0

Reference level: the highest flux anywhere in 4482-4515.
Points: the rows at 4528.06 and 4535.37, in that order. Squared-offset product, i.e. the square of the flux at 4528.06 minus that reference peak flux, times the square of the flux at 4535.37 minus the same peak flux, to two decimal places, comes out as 0.47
